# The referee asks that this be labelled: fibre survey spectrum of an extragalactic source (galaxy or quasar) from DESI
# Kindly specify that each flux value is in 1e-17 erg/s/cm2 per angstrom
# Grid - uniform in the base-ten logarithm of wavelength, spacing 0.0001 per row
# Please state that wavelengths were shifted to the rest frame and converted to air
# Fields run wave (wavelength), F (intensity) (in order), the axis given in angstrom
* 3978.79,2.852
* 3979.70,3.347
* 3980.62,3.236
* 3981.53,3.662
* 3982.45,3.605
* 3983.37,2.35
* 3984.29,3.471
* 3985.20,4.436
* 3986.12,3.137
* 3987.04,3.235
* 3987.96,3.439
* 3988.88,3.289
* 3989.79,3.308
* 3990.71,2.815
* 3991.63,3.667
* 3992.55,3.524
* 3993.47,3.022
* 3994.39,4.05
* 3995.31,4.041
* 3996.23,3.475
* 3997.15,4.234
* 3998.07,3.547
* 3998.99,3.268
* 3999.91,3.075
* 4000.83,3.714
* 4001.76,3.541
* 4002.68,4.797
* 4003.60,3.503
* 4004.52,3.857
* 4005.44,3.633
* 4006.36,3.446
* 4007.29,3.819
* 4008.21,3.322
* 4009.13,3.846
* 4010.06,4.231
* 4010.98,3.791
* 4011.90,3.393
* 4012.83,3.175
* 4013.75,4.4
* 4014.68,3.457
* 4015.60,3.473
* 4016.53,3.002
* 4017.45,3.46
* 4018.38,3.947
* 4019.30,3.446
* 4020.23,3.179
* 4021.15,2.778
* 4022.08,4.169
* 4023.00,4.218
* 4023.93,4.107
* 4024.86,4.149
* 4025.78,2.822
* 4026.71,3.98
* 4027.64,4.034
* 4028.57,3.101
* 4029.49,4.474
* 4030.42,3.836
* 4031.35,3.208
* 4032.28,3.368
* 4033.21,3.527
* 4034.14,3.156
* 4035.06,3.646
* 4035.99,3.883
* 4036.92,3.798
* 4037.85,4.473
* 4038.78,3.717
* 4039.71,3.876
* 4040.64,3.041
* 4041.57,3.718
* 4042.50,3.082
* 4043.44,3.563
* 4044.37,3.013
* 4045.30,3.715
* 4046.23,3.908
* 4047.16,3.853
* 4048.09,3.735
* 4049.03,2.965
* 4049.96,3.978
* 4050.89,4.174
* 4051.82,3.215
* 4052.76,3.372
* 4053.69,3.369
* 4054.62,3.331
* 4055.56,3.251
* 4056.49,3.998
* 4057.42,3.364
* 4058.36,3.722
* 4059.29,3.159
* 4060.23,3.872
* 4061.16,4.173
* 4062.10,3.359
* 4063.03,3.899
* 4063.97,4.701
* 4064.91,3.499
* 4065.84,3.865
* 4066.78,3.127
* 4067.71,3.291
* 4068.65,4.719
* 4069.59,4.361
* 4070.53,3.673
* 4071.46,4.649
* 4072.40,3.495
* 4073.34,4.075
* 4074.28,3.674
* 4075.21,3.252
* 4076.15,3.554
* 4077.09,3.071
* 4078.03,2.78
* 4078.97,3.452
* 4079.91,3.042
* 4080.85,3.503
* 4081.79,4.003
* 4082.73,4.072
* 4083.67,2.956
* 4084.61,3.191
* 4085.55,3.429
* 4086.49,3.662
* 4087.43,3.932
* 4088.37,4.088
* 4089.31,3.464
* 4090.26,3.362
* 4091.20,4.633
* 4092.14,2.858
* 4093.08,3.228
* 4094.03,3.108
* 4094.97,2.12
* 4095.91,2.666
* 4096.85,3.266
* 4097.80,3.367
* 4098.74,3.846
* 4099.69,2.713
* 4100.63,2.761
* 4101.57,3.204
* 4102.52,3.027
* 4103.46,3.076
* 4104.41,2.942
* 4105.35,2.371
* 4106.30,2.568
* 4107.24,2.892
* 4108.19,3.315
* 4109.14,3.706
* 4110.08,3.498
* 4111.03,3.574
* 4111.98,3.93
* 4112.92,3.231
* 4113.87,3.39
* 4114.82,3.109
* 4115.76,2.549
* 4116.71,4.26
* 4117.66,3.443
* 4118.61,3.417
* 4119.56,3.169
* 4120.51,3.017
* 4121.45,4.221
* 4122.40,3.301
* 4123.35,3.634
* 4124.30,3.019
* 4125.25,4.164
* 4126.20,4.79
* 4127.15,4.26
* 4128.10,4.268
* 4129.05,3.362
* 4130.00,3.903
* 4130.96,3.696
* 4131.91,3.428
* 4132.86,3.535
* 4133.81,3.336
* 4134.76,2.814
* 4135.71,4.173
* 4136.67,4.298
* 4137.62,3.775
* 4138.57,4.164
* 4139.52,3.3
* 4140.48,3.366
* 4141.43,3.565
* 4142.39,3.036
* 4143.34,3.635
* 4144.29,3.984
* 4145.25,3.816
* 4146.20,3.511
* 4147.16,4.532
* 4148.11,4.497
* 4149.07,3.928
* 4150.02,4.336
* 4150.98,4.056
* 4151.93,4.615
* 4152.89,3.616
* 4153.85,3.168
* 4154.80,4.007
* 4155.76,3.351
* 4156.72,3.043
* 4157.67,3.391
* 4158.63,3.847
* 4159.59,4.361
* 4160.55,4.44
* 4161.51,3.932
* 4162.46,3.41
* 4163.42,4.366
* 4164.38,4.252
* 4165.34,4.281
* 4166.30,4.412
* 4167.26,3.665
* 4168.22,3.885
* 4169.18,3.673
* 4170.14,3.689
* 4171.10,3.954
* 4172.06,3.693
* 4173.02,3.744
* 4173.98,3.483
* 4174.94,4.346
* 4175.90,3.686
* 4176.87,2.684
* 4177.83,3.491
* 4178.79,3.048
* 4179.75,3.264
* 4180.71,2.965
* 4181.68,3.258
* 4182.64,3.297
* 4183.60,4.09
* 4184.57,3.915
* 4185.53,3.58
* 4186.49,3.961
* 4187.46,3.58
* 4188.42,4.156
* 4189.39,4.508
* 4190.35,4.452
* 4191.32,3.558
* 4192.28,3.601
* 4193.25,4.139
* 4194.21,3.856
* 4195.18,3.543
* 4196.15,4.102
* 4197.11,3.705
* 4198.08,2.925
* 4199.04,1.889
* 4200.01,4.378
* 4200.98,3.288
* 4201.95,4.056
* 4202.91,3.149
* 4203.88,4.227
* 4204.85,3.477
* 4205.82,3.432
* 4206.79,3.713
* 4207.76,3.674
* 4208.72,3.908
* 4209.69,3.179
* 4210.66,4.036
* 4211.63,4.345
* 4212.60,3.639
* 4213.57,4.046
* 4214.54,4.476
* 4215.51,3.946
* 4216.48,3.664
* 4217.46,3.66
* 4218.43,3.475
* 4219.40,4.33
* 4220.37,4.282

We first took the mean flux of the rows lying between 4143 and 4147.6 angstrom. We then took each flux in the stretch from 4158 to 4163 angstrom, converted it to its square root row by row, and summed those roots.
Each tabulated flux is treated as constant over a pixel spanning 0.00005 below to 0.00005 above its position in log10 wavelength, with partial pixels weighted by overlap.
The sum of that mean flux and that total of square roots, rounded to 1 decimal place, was 13.9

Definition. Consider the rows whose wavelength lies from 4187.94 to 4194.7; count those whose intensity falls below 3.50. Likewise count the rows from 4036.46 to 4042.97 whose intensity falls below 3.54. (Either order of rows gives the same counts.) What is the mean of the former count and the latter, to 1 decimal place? 1.0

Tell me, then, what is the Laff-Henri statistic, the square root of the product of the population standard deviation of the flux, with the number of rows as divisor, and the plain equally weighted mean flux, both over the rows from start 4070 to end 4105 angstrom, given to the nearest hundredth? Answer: 1.34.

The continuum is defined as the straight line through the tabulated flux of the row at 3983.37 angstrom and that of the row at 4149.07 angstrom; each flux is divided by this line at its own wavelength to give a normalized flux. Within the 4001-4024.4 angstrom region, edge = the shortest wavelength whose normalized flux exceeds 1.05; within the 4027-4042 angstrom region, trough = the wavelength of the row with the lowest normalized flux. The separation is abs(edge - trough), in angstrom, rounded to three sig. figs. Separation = 38.9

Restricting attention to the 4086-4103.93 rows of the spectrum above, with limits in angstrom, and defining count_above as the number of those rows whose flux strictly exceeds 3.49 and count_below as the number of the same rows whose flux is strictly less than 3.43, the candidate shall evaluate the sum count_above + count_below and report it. 18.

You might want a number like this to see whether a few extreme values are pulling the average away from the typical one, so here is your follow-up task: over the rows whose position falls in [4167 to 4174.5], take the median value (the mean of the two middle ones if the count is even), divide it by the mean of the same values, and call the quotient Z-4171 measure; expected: 0.99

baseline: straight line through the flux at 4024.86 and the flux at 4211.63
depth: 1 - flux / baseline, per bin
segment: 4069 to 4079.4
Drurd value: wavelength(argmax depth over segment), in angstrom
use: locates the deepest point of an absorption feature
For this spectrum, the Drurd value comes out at 4078.03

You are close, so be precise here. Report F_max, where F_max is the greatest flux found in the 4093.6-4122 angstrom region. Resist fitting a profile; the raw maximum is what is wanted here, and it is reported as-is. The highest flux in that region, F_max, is 4.26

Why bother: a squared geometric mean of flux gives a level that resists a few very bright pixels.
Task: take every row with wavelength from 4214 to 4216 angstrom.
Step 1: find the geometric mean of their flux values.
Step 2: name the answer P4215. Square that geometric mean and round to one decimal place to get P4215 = 17.7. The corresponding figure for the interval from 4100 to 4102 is 8.8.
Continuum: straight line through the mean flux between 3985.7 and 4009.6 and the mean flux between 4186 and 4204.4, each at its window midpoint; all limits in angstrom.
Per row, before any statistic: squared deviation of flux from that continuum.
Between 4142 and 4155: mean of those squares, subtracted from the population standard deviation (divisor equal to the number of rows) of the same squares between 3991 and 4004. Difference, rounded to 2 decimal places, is 0.12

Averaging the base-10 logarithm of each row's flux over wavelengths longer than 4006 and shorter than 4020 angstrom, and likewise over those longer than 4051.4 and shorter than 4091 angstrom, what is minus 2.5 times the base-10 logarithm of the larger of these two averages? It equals 0.64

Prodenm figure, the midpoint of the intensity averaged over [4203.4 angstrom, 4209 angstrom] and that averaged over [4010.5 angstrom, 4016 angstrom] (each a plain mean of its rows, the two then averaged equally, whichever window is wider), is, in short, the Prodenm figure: 3.7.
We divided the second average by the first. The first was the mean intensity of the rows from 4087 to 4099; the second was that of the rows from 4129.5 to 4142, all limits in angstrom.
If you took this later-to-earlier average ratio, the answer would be 1.08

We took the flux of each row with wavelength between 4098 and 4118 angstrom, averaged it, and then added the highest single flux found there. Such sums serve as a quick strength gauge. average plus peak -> 7.5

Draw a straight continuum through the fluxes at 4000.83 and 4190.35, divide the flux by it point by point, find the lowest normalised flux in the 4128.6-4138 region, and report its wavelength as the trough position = 4134.76 angstrom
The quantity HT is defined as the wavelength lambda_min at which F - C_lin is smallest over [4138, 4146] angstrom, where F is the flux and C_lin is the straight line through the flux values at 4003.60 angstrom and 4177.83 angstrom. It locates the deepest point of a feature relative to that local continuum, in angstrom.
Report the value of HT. 4142.39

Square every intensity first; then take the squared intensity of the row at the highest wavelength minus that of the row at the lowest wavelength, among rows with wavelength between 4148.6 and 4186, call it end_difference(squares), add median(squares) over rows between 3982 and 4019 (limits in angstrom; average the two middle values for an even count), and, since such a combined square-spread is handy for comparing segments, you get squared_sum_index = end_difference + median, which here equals 10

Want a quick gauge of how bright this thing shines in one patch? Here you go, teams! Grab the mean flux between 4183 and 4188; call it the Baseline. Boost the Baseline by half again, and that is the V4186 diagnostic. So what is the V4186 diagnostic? 5.7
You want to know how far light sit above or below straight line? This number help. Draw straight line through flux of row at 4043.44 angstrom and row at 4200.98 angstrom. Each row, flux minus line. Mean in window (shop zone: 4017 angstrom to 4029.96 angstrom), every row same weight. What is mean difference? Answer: 0.11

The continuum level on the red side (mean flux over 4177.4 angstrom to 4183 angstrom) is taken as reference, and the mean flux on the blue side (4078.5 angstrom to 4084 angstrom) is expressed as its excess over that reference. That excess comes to 0.3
